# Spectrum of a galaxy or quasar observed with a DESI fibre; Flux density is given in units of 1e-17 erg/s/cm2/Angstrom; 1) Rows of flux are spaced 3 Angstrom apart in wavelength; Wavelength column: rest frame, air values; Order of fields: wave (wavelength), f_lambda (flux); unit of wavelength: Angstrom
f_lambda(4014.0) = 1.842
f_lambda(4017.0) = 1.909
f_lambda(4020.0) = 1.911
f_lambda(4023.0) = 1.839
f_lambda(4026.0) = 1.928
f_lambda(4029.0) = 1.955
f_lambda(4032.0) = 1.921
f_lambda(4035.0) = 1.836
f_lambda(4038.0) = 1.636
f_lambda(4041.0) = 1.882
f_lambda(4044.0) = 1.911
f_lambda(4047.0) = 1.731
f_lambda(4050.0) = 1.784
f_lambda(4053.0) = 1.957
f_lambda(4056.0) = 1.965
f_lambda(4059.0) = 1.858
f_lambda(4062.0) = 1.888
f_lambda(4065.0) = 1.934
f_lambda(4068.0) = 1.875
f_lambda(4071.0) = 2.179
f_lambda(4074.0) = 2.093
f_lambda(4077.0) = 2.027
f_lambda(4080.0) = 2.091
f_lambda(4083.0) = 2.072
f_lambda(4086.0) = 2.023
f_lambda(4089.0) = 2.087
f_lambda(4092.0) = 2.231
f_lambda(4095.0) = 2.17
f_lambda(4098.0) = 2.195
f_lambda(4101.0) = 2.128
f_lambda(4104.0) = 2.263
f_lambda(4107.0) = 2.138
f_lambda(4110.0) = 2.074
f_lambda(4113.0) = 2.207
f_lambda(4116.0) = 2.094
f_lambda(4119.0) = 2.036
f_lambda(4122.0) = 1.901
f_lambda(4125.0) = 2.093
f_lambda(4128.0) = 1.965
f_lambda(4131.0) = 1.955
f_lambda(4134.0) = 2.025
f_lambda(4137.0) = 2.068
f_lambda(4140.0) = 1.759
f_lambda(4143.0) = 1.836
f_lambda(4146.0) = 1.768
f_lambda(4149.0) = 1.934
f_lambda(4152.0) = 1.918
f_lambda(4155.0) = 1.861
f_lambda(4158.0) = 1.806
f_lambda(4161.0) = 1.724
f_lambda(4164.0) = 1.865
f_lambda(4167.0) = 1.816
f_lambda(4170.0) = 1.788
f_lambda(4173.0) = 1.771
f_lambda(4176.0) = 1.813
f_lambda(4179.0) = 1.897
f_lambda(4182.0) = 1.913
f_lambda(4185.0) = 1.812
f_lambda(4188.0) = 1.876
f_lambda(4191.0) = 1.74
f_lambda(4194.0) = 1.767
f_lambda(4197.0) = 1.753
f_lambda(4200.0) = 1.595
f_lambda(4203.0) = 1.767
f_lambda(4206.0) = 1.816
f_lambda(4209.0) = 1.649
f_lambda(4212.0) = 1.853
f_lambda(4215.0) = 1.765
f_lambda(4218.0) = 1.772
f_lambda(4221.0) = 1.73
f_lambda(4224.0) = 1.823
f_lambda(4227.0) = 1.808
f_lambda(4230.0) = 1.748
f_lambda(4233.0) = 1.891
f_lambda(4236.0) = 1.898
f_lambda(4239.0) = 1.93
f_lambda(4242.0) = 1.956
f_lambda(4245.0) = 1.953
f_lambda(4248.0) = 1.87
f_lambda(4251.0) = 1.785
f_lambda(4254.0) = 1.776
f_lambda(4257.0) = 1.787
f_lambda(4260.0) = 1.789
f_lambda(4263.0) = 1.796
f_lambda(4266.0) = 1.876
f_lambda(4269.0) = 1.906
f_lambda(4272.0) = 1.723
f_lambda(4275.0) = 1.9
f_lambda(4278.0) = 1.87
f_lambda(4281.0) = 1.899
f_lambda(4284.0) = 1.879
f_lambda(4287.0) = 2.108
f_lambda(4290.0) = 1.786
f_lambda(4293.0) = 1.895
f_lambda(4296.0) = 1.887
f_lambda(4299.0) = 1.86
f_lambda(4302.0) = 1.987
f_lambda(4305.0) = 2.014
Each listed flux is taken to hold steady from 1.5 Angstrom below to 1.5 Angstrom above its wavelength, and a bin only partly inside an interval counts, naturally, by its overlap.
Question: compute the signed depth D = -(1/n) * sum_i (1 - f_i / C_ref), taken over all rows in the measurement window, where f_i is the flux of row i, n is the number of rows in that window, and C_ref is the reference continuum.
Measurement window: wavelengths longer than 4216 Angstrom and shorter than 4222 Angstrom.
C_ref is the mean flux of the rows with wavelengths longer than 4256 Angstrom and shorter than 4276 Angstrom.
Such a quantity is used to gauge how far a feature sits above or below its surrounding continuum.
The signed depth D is -0.04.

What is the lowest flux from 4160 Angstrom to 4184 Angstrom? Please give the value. 1.724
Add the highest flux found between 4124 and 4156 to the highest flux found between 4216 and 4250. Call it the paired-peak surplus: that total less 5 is -0.95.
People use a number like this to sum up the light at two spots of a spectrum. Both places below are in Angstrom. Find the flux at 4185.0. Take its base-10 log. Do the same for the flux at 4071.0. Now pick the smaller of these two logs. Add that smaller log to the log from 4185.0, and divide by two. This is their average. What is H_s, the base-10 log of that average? -0.588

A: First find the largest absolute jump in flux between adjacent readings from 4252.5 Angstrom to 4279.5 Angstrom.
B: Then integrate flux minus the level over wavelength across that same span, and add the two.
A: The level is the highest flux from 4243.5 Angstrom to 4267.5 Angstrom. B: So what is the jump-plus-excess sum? -3.3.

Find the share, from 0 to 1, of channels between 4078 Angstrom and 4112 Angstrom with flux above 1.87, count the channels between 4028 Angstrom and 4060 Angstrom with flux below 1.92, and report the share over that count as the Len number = 0.14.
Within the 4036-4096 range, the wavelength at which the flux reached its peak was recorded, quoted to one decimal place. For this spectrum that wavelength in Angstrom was 4092.0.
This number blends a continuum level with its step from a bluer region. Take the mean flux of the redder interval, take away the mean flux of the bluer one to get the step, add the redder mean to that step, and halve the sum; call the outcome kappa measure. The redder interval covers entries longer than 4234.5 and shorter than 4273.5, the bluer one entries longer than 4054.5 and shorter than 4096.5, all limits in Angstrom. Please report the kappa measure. 0.83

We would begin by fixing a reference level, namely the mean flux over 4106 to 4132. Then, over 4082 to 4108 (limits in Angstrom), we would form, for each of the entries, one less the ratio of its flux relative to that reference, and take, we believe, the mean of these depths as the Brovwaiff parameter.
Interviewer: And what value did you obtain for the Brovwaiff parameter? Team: -0.05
